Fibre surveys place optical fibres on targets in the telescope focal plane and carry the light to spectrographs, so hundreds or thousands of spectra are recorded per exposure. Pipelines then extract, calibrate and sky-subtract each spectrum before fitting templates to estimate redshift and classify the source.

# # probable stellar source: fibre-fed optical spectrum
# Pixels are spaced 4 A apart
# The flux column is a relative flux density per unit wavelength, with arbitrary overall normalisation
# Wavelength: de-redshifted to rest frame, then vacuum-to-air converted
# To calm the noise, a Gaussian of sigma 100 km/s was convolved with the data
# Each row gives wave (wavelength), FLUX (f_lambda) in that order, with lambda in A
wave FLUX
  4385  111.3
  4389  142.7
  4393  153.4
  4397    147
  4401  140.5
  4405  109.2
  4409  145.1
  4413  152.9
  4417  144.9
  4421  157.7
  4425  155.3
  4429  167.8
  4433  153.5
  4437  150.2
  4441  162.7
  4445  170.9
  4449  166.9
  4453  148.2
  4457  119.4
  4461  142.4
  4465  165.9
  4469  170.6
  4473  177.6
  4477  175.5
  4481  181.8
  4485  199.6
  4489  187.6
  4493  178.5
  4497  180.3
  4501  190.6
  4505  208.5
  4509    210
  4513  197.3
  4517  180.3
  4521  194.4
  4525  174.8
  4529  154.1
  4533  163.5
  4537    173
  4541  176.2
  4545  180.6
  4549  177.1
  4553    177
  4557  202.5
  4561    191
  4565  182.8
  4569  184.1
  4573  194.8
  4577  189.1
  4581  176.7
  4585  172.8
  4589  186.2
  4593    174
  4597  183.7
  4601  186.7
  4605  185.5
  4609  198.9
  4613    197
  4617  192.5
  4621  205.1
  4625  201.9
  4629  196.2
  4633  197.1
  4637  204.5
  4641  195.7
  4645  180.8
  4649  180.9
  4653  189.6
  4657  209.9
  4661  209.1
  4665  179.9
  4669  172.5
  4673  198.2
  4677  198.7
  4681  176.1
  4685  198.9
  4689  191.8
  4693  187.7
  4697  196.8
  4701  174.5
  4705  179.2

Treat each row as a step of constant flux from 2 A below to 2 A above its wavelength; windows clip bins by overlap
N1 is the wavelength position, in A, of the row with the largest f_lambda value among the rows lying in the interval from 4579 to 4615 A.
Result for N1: 4609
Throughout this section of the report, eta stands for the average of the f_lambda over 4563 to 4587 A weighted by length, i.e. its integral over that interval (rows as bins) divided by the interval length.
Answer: 183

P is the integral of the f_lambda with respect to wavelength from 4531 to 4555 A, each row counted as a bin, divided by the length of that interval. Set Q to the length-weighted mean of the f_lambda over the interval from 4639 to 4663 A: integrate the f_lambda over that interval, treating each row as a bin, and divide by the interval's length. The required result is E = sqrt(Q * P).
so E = 184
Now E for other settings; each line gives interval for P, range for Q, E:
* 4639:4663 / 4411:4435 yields 174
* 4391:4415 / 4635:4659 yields 165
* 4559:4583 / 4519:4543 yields 179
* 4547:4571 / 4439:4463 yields 168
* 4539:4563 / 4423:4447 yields 172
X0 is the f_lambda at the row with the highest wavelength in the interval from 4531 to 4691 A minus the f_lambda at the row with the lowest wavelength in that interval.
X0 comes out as 28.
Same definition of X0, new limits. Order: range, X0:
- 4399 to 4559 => 62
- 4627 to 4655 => -7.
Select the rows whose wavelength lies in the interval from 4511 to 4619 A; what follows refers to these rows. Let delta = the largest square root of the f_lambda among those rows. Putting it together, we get 14.2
